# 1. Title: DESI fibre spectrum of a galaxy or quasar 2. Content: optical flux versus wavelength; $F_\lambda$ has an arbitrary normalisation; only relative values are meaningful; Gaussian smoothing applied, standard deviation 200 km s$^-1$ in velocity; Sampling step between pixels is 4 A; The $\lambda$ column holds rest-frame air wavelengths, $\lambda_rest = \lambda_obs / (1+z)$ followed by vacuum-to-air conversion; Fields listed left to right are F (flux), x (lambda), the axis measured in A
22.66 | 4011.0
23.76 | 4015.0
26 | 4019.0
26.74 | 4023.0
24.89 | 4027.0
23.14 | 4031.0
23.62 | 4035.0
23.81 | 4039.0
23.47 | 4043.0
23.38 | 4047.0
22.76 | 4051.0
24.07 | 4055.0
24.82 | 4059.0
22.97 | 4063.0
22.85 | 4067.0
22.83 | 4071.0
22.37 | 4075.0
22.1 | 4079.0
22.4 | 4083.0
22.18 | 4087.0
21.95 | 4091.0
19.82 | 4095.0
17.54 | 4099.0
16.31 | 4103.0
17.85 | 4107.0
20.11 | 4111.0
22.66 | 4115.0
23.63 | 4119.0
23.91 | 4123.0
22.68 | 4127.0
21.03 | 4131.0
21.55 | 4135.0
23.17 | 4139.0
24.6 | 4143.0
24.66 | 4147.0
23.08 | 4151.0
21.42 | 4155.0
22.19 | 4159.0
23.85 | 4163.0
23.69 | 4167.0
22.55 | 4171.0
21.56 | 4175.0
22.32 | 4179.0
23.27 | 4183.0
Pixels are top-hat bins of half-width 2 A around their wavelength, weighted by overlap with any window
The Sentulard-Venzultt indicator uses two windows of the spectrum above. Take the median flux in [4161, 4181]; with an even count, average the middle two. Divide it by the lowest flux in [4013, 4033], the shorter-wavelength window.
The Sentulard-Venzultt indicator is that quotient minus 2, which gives -1.03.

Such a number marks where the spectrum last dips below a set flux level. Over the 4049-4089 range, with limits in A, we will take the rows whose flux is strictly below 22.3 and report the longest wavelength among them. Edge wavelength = 4087.0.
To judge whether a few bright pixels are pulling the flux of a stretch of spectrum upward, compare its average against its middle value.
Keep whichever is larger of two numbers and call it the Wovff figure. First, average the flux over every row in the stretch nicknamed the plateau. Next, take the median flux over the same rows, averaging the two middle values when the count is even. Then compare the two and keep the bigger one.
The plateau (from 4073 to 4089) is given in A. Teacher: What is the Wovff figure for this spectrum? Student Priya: 22.3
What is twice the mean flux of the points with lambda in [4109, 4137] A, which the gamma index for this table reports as 44.4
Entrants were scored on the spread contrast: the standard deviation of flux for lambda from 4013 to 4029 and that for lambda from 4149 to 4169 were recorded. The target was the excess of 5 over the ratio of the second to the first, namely 4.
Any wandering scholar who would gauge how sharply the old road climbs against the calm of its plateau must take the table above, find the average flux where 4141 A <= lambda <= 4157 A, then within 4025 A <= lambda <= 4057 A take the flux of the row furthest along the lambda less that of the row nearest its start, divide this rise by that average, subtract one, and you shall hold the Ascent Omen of -1.03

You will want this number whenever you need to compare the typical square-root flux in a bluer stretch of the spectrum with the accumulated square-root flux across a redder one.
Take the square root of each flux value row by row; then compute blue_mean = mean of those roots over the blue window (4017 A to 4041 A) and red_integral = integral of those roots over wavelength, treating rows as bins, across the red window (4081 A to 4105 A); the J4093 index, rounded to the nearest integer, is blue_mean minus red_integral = -102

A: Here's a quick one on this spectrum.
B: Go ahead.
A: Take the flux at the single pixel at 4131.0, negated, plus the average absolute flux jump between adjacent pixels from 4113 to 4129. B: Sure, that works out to -20.2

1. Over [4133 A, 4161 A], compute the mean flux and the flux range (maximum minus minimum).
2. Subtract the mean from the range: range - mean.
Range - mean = -19.7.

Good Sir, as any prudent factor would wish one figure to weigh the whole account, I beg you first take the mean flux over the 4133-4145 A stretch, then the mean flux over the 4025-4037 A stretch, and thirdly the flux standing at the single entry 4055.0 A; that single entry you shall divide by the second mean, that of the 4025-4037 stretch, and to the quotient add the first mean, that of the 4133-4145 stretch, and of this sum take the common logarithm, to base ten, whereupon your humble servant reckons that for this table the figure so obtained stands 1.38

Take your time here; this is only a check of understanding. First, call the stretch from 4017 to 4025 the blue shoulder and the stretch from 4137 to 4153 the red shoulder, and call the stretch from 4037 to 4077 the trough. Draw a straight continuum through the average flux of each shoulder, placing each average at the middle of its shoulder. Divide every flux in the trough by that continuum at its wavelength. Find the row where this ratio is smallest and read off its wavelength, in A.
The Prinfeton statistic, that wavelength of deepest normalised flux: 4051.0 A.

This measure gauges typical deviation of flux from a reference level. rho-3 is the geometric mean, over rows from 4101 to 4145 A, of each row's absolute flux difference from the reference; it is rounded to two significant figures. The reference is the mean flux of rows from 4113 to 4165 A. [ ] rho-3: 1.2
